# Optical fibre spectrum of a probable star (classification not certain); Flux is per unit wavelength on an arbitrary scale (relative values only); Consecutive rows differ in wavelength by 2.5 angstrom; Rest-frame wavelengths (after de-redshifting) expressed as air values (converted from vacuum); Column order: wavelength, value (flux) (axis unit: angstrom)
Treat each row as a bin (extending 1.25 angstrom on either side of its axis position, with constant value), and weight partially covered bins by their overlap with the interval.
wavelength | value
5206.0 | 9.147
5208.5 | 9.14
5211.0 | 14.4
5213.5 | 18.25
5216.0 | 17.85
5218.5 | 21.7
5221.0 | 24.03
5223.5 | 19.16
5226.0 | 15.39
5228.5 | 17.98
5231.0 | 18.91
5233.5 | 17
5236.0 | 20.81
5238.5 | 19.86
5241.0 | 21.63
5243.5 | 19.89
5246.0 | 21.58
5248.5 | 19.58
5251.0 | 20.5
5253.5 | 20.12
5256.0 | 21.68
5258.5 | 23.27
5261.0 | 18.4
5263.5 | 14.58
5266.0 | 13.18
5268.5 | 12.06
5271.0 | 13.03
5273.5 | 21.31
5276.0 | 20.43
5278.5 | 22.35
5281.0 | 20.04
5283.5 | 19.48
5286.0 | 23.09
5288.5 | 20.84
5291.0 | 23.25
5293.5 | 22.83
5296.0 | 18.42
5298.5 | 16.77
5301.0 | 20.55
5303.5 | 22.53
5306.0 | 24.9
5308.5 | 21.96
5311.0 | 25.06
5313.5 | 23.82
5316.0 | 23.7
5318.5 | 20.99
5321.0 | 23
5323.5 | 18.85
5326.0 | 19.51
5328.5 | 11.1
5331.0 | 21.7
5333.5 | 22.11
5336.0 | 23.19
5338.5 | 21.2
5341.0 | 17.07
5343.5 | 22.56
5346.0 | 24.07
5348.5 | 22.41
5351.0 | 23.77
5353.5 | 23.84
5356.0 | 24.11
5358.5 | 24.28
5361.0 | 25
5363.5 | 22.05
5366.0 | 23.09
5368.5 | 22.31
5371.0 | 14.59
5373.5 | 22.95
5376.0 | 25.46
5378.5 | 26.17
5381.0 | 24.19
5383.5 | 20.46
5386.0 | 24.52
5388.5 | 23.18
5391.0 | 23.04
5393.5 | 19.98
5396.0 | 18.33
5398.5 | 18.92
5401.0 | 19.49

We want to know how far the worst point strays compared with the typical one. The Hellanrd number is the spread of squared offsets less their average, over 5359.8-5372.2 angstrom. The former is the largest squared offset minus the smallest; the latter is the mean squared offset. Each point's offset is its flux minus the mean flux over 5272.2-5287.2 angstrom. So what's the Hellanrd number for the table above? 29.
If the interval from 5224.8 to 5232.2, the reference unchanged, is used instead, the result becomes 12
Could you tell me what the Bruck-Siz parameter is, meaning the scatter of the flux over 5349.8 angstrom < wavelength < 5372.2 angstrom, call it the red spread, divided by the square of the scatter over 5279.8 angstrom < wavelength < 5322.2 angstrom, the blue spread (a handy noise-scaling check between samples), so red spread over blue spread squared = 0.60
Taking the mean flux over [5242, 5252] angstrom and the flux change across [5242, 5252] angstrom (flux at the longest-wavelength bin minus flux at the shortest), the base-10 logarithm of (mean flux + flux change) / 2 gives 1.0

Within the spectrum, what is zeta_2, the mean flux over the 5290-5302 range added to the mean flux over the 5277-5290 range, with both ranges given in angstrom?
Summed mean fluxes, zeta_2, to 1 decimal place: 41.5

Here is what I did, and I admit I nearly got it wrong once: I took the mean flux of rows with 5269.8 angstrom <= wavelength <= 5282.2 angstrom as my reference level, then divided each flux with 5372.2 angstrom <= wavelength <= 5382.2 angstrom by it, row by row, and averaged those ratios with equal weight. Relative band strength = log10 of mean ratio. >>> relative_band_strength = 0.10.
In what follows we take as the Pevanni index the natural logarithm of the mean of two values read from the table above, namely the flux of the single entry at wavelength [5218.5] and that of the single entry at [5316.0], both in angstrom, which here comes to 3.12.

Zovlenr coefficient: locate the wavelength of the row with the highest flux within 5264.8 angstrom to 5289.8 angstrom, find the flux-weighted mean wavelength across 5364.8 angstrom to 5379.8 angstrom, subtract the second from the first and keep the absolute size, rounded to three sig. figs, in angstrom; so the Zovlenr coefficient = 86.6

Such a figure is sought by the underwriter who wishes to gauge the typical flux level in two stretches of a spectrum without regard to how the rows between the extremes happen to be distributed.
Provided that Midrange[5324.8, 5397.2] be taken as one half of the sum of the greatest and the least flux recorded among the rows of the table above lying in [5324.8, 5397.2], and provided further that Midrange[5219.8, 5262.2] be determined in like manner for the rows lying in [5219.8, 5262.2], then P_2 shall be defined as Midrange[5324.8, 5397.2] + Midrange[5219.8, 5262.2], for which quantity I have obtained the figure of 38.3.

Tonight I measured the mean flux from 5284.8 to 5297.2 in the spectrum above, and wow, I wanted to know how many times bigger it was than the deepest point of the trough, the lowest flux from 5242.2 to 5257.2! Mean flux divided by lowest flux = 1.11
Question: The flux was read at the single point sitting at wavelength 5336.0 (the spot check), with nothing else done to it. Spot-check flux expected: 23.19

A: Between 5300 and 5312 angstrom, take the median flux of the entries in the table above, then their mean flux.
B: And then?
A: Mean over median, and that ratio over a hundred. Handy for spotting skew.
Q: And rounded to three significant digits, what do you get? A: 0.0102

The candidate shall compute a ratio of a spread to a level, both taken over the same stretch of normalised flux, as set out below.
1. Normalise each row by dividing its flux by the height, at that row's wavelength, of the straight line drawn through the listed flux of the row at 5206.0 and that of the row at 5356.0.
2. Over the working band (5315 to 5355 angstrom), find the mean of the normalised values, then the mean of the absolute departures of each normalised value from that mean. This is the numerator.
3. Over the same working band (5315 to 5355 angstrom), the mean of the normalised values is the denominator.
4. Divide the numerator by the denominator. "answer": 0.10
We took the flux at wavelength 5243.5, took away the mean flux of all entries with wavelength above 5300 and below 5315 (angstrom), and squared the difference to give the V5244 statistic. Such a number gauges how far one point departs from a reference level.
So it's 11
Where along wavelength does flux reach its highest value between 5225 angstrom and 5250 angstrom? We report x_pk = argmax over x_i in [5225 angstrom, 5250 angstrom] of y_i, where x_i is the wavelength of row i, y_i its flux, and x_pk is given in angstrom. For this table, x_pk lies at 5241.0 angstrom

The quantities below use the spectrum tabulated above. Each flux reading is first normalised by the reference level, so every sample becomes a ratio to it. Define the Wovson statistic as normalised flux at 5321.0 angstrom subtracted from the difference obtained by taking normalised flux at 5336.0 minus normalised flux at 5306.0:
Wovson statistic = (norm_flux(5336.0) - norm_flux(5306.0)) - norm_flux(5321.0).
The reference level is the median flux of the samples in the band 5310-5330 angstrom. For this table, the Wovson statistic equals -1.1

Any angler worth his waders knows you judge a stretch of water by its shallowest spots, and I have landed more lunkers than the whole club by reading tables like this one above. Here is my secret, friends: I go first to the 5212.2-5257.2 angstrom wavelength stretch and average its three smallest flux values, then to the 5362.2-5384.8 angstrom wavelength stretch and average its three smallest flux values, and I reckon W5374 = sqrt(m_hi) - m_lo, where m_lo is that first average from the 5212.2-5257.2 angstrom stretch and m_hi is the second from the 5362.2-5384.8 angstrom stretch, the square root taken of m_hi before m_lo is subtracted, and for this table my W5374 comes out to -12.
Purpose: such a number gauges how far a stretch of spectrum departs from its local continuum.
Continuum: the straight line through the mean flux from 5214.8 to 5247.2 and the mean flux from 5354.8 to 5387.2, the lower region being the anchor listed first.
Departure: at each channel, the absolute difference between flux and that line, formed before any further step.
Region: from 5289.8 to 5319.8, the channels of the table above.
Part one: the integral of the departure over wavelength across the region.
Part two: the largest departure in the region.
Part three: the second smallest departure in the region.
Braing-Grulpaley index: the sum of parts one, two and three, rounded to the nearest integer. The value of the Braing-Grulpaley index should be 69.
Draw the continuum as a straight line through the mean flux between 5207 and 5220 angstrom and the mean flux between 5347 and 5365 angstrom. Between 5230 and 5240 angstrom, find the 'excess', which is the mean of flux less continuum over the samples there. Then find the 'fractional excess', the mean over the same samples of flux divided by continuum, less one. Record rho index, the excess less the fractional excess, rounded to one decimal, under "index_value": 1.7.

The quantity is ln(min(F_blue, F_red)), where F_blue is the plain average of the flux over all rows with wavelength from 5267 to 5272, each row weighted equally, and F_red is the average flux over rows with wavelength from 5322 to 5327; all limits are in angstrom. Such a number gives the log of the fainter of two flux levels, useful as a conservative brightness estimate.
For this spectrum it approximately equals 2.53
